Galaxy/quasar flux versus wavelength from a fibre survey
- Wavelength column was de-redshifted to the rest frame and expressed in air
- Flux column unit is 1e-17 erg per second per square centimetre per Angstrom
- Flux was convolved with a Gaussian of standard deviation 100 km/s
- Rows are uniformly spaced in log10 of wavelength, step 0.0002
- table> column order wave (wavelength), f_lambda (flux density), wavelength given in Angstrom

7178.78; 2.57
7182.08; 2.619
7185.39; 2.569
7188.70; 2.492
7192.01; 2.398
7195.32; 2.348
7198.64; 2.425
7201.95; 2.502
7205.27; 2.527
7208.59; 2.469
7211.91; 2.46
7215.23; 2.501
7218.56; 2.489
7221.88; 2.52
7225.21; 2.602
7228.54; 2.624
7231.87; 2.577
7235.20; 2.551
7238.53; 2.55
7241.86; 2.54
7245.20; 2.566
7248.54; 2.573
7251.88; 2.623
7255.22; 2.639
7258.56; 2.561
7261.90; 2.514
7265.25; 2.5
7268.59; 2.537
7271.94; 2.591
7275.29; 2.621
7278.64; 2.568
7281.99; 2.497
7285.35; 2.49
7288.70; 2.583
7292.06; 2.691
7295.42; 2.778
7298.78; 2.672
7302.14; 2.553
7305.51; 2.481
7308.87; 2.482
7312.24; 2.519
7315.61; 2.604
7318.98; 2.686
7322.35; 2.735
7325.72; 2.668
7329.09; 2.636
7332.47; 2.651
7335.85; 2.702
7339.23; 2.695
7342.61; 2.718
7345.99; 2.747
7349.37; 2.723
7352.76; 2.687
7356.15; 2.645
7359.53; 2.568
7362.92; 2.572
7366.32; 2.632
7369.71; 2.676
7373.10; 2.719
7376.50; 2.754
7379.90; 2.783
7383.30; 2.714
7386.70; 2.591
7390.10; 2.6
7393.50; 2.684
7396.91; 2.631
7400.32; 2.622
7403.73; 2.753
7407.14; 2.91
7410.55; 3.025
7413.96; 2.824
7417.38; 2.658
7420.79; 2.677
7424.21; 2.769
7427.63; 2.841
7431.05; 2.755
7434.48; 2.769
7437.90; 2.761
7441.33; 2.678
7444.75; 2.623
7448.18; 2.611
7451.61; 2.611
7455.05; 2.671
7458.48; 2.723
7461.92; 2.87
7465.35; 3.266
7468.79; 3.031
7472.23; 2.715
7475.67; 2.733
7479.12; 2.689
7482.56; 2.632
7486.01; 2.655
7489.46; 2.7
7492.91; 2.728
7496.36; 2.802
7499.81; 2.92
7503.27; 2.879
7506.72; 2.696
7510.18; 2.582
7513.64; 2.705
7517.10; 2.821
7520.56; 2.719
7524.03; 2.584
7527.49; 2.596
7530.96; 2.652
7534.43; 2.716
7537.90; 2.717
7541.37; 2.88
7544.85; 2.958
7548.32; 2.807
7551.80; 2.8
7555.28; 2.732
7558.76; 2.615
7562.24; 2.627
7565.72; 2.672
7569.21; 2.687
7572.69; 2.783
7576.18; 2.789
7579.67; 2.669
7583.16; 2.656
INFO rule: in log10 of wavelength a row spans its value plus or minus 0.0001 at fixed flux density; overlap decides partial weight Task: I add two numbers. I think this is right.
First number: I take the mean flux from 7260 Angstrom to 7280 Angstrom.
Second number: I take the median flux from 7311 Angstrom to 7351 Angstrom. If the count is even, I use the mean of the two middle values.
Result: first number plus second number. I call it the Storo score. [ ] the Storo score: 5.25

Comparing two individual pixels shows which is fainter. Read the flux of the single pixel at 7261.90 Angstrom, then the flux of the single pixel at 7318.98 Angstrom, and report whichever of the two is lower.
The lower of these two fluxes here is 2.51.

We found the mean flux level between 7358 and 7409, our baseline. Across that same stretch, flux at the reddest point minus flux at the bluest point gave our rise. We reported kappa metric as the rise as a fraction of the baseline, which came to 0.13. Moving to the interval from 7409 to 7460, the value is -0.11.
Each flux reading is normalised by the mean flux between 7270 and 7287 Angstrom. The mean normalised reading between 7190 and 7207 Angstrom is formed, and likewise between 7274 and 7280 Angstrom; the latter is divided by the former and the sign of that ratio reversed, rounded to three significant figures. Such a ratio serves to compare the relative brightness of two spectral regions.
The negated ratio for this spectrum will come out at -1.06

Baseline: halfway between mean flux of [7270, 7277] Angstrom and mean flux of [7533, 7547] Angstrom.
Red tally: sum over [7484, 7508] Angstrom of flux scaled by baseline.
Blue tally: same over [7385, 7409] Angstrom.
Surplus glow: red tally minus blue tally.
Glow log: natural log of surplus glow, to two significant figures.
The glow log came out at -1.5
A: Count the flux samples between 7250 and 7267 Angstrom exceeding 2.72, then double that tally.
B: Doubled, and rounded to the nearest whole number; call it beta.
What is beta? 0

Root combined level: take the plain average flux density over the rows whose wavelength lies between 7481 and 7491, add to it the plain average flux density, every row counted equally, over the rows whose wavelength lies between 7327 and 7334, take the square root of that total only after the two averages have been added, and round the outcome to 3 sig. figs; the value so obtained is 2.30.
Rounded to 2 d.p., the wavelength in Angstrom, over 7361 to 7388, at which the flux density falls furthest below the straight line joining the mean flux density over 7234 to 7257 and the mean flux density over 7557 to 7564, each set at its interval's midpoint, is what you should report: 7362.92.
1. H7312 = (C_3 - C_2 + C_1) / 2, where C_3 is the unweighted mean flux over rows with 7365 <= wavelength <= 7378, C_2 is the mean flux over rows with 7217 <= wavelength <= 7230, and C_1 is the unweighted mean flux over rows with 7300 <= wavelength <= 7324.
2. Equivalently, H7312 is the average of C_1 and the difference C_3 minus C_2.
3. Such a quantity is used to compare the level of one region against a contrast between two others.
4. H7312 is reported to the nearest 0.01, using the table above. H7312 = 1.36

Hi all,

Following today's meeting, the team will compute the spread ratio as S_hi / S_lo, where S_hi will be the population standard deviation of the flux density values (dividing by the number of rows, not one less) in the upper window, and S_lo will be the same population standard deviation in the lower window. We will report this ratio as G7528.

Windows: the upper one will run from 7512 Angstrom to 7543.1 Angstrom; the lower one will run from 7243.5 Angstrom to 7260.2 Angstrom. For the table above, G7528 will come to 2.8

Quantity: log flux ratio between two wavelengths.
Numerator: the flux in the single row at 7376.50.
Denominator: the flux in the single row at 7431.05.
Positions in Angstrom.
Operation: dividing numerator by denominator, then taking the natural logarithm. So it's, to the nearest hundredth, 0.00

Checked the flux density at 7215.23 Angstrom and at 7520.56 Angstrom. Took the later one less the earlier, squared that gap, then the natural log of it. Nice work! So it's -3.0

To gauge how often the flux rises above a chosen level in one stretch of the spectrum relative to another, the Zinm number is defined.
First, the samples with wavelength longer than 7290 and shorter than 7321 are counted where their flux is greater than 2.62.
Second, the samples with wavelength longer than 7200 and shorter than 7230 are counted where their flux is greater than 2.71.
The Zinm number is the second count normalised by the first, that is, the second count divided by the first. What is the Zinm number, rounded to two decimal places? 0.00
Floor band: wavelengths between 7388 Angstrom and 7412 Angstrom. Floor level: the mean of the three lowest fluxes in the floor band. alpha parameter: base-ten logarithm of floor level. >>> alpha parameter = 0.418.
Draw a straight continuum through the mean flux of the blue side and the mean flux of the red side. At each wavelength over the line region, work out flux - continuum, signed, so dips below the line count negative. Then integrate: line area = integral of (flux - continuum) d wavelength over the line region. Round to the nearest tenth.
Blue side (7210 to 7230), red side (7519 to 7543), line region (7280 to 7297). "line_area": 0.7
